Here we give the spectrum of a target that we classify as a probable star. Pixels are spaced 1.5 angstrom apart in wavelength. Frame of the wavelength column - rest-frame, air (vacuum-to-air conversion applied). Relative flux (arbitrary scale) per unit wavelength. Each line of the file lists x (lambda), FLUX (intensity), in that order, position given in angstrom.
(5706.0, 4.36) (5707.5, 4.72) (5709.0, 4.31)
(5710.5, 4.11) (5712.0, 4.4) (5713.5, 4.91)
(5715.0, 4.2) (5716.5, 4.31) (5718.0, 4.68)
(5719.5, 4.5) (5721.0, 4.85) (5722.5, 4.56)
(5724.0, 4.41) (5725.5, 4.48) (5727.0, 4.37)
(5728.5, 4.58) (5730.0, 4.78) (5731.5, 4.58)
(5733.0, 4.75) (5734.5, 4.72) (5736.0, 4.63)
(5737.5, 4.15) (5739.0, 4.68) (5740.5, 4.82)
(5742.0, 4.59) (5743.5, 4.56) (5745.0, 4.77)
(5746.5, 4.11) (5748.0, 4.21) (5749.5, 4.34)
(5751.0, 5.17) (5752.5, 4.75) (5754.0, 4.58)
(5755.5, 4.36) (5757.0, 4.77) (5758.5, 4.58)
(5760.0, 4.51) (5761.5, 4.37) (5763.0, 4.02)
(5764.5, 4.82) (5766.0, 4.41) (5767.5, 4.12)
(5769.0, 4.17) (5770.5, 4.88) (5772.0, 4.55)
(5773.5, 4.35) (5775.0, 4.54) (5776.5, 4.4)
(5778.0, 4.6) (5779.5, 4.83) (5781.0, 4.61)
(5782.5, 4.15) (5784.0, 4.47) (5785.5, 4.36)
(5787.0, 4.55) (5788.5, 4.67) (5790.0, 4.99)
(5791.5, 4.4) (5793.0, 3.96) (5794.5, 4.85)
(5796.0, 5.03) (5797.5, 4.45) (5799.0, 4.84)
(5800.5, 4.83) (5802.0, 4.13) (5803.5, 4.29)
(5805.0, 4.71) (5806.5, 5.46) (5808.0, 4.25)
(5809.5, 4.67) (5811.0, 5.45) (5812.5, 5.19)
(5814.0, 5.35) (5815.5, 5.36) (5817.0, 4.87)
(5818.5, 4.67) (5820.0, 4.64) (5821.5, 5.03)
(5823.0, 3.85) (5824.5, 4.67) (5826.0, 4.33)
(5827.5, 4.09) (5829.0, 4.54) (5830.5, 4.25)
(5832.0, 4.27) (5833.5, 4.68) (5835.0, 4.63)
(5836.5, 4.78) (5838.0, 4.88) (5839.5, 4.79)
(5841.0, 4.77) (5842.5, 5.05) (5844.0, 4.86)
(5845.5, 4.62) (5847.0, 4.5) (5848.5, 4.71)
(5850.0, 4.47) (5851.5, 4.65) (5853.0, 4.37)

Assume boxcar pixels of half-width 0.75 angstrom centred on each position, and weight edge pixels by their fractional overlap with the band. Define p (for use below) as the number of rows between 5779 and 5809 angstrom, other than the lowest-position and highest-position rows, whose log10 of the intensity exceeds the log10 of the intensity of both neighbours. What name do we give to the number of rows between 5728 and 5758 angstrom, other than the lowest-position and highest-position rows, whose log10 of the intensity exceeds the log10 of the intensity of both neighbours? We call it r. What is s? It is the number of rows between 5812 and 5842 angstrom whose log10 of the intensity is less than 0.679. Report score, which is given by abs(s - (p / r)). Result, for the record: 11.0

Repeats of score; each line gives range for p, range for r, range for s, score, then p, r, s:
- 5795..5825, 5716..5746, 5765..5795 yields 15.2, 5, 6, 16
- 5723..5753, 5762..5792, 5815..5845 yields 11.0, 6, 6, 12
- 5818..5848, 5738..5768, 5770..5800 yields 12.8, 6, 5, 14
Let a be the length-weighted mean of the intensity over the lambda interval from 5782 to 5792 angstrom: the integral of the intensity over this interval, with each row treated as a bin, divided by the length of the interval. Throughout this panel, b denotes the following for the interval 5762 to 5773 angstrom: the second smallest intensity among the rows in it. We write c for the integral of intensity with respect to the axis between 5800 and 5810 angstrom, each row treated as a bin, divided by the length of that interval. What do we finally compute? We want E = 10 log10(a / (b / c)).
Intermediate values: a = 4.52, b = 4.12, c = 4.61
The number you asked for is 7.0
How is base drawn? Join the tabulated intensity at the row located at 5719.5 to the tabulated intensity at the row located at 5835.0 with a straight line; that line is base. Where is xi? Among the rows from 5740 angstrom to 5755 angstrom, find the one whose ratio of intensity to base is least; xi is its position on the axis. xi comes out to 5746.5 angstrom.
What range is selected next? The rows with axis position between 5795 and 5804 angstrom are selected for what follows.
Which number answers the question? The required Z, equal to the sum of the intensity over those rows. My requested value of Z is 27.6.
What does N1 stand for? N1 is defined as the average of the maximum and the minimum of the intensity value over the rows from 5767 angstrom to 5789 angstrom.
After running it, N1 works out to 4.50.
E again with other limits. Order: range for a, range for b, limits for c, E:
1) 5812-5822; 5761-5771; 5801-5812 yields 7.6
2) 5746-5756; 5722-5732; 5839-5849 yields 6.9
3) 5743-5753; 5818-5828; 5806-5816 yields 7.5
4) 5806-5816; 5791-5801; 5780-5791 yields 7.2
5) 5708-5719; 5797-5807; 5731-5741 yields 6.8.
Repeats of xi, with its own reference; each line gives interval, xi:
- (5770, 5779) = 5773.5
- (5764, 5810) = 5793.0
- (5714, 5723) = 5715.0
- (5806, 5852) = 5823.0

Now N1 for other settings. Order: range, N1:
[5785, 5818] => 4.71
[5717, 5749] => 4.48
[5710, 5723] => 4.51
